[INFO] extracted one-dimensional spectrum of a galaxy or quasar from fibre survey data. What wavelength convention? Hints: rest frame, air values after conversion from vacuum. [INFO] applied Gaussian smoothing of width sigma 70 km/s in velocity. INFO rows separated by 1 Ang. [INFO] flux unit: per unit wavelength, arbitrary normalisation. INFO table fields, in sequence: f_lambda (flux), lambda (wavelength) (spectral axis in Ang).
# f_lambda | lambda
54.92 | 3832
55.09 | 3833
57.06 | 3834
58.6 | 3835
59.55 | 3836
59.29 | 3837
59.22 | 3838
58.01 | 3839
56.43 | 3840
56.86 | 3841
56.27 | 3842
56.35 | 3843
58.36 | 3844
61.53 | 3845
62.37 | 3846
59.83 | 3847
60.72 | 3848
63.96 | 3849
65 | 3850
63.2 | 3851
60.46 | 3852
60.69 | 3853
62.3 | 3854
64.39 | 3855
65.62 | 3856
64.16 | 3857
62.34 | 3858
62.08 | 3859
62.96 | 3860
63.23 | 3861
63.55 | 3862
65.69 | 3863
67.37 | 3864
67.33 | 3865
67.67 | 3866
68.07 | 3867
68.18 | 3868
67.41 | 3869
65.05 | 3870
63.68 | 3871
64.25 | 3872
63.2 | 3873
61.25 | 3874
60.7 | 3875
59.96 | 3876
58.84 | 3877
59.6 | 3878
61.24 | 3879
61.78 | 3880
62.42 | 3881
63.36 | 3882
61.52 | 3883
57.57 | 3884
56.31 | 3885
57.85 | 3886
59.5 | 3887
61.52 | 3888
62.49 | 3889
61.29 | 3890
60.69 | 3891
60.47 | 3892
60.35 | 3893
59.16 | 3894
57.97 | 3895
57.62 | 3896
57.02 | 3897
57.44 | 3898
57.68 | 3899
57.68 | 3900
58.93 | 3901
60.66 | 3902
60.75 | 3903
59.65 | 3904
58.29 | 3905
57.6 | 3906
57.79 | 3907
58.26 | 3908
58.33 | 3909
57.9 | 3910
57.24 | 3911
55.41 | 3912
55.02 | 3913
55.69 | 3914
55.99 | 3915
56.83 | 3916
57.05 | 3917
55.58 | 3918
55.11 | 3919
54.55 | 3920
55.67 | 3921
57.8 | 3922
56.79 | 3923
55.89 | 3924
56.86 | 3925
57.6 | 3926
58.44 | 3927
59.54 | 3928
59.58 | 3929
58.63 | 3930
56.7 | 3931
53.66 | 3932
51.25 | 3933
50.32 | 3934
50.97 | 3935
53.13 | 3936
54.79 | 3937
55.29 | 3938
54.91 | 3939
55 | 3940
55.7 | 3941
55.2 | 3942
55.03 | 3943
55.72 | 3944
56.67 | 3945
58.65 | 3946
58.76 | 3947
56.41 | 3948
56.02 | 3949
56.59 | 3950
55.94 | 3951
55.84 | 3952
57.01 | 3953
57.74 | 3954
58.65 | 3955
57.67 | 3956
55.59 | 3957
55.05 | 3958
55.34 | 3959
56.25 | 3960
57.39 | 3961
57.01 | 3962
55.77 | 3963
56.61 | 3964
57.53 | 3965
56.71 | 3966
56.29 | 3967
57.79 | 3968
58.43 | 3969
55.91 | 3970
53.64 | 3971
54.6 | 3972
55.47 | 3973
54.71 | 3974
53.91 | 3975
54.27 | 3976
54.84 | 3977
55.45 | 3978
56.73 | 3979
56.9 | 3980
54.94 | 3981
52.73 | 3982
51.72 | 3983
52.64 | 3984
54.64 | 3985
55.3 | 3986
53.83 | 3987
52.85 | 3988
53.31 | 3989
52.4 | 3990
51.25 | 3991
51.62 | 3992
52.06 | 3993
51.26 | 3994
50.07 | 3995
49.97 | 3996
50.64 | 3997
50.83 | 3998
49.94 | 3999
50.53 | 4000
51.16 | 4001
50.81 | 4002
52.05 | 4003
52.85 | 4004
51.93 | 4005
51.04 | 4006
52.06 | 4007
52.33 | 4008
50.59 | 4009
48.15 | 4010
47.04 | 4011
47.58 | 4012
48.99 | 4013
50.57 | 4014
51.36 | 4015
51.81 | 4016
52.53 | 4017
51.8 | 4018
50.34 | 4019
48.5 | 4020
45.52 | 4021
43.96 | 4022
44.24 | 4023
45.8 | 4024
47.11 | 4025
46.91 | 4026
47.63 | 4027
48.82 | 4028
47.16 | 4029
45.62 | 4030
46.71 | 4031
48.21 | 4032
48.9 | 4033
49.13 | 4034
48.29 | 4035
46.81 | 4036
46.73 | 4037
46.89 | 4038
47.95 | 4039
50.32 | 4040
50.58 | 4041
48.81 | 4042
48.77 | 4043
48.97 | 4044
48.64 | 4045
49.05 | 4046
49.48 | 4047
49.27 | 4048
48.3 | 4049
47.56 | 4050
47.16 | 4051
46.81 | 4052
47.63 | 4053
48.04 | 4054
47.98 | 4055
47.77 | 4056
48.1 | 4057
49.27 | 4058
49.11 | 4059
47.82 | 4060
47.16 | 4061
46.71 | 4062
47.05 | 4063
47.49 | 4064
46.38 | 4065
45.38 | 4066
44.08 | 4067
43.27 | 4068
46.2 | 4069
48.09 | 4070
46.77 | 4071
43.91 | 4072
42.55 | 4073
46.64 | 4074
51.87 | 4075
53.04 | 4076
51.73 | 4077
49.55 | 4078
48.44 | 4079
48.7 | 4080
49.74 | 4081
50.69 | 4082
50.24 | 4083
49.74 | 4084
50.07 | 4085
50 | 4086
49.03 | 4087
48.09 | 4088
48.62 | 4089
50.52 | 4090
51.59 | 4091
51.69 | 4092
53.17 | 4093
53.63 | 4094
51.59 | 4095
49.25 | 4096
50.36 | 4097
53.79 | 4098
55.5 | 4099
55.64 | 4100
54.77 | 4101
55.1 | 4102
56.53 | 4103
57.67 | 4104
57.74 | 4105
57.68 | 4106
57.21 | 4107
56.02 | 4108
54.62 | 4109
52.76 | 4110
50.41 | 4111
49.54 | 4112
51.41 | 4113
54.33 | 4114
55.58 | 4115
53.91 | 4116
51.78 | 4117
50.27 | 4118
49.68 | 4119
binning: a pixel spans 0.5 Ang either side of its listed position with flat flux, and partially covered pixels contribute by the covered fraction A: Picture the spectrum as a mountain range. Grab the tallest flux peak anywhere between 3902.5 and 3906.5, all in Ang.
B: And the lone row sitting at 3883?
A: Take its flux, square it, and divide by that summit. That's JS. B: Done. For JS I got 62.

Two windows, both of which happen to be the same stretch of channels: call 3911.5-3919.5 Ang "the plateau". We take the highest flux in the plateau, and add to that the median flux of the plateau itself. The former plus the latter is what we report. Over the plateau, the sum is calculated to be 113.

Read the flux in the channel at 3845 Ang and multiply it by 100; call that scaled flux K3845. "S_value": 6153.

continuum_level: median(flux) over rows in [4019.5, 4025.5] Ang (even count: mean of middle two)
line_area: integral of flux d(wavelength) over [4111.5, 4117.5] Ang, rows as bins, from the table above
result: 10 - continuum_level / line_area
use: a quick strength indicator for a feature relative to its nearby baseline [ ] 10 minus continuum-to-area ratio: 9.856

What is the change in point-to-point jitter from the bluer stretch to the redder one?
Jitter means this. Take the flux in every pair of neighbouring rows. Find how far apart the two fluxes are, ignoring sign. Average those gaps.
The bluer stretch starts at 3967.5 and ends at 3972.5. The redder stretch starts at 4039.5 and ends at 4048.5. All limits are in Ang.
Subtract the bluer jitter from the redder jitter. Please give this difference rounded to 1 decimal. -1.1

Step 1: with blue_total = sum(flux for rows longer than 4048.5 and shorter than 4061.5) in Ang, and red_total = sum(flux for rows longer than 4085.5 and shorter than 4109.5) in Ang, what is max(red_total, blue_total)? 1280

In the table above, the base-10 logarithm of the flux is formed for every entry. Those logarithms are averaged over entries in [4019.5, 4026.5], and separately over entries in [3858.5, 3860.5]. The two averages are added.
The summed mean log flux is 3.46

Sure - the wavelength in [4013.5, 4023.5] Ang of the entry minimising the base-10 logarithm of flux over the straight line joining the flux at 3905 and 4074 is 4022 Ang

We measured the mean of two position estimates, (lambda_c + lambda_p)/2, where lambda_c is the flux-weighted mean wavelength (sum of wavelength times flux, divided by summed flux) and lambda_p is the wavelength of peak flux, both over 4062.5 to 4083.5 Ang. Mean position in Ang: 4074.6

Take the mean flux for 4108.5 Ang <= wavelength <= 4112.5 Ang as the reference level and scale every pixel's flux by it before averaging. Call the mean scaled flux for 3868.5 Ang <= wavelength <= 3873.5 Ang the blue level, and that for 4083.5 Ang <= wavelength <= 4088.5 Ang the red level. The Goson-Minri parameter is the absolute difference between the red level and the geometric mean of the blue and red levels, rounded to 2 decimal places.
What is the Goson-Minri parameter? 0.14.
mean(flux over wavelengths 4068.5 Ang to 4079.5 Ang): 48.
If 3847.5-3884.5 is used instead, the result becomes 63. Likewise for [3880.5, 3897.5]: 60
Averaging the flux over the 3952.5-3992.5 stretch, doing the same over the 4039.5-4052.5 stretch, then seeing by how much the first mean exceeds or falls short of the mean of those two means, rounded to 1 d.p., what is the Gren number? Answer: 3.3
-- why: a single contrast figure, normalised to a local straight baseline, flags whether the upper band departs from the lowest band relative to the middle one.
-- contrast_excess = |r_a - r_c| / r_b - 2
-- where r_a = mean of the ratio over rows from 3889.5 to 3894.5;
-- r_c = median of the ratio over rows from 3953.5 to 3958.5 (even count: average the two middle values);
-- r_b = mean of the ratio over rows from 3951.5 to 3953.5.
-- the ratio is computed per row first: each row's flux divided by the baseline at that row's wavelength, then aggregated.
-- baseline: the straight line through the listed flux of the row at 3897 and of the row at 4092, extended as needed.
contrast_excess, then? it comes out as -1.98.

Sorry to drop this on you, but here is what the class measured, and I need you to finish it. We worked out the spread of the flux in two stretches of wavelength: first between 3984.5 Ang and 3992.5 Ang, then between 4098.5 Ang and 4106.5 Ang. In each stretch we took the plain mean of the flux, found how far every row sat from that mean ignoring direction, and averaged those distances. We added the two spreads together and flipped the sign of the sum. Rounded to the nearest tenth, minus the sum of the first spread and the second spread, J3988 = -2.2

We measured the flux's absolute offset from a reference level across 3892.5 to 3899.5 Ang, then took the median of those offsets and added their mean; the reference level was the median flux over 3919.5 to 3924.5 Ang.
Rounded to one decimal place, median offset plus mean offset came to 4.1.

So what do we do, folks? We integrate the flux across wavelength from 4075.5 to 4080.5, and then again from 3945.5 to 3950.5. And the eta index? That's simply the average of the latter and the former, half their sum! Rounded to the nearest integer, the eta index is 269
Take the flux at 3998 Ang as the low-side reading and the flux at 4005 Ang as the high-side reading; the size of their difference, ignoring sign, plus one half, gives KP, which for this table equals 1.6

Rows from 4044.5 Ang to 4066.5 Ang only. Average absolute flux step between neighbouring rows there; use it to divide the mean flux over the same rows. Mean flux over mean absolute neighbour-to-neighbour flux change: 84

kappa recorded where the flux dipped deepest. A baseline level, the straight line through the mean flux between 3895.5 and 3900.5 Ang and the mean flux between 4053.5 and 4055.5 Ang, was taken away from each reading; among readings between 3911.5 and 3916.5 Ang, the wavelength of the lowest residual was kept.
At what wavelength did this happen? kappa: 3913 Ang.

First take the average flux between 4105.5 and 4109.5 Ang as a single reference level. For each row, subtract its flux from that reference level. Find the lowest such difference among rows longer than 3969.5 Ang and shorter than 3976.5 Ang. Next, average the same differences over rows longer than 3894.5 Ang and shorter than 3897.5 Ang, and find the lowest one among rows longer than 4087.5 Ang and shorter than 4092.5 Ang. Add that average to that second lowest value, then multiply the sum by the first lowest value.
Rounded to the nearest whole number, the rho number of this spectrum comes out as 2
